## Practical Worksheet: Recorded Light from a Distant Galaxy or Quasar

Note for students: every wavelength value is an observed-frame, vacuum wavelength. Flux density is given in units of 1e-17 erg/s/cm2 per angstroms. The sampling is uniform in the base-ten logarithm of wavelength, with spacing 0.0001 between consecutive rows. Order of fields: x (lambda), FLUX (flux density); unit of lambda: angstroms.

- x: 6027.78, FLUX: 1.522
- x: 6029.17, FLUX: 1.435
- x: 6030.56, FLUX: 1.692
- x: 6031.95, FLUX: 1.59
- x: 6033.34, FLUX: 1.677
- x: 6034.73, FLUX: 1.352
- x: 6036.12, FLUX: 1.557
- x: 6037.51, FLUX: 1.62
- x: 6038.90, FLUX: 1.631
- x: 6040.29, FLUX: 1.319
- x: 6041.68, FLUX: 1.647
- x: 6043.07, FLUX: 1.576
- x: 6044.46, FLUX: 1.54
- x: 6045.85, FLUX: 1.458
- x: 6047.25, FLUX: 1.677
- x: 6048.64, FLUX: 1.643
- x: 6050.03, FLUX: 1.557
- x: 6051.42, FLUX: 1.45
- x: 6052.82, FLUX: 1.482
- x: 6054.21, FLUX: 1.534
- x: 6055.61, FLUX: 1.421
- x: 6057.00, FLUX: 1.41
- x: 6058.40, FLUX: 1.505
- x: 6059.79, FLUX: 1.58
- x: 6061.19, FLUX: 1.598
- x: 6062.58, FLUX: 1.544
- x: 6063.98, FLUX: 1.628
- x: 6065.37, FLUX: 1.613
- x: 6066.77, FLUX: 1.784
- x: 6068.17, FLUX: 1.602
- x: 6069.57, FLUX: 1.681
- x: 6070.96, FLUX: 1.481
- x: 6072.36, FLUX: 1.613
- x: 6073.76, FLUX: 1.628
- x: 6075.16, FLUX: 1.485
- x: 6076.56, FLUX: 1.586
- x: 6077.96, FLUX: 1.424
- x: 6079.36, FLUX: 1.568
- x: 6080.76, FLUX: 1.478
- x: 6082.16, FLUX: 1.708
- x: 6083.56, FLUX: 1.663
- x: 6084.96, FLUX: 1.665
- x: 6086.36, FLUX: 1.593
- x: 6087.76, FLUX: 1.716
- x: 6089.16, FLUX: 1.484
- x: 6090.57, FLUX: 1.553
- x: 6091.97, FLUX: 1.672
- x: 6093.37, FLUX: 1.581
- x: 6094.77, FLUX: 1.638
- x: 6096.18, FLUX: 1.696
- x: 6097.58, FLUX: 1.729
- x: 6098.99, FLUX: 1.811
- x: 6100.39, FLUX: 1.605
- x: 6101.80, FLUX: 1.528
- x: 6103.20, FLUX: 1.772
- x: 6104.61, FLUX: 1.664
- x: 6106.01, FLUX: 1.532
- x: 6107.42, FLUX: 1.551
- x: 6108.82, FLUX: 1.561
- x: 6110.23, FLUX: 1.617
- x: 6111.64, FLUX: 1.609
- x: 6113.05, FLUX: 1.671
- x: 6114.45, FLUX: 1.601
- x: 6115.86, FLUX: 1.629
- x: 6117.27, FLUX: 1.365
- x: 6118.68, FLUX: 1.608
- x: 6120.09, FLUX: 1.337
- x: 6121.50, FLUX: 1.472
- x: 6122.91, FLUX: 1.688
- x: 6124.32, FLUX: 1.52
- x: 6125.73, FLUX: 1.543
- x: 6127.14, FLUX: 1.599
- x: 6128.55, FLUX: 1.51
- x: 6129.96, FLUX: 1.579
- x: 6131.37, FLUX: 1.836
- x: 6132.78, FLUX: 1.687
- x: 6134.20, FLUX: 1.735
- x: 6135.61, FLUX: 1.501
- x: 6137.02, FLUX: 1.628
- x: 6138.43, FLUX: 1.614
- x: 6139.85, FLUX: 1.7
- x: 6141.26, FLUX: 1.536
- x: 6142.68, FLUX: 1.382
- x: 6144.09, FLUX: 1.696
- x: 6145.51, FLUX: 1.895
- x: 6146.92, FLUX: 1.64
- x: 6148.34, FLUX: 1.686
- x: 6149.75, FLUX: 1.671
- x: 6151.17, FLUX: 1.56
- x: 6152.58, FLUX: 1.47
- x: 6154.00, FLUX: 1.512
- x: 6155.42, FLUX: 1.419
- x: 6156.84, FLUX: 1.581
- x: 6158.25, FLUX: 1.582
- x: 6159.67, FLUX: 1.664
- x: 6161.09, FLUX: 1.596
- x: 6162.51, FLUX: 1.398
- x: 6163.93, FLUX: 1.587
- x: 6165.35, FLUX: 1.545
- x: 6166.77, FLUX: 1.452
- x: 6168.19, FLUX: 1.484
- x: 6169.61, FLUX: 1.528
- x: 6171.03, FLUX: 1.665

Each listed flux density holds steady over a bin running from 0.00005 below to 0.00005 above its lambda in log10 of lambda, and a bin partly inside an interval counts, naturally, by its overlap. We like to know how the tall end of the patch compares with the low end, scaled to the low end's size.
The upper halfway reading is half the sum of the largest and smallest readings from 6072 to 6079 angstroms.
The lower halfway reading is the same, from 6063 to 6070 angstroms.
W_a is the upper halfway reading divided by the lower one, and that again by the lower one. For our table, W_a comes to 0.532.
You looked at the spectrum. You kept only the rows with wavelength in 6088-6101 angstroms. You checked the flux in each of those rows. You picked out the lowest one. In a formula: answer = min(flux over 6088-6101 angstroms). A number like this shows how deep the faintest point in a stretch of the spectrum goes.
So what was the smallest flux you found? 1.484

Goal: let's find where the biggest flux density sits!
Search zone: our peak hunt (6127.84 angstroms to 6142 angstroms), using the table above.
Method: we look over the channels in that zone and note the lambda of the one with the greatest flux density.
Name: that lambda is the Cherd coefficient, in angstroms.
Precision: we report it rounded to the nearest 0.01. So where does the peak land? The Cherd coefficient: 6131.37 angstroms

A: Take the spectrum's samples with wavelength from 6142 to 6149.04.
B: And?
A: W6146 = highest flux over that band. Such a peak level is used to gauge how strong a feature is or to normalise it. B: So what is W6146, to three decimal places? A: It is 1.895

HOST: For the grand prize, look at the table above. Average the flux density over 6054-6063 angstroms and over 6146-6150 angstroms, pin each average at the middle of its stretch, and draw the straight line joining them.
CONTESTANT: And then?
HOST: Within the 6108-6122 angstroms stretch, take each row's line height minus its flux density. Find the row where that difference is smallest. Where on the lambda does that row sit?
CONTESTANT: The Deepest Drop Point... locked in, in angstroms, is 6113.05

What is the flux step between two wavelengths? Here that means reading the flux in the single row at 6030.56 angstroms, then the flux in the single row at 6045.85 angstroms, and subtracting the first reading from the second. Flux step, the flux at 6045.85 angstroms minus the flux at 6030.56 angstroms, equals -0.23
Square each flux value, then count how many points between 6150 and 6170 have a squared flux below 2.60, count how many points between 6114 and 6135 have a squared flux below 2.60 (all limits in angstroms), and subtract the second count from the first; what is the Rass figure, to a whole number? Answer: 3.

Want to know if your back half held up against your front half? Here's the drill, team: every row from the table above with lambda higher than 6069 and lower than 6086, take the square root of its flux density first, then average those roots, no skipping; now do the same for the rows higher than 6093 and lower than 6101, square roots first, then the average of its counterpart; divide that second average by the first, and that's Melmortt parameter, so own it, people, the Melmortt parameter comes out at 1.03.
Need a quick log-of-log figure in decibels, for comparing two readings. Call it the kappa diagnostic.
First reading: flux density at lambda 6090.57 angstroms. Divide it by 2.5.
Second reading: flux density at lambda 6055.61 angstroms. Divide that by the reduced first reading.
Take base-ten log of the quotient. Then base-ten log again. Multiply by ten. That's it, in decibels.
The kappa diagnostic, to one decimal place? -4.4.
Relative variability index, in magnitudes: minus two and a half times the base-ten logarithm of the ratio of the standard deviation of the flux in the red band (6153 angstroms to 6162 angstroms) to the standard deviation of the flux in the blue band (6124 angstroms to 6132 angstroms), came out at 0.4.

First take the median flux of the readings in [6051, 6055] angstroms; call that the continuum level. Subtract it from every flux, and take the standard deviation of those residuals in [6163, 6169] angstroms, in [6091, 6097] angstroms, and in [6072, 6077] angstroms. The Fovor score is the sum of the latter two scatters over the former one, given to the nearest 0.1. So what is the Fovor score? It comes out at 1.9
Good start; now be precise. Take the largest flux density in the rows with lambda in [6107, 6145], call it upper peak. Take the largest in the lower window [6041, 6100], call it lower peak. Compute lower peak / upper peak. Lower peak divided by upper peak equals 0.99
